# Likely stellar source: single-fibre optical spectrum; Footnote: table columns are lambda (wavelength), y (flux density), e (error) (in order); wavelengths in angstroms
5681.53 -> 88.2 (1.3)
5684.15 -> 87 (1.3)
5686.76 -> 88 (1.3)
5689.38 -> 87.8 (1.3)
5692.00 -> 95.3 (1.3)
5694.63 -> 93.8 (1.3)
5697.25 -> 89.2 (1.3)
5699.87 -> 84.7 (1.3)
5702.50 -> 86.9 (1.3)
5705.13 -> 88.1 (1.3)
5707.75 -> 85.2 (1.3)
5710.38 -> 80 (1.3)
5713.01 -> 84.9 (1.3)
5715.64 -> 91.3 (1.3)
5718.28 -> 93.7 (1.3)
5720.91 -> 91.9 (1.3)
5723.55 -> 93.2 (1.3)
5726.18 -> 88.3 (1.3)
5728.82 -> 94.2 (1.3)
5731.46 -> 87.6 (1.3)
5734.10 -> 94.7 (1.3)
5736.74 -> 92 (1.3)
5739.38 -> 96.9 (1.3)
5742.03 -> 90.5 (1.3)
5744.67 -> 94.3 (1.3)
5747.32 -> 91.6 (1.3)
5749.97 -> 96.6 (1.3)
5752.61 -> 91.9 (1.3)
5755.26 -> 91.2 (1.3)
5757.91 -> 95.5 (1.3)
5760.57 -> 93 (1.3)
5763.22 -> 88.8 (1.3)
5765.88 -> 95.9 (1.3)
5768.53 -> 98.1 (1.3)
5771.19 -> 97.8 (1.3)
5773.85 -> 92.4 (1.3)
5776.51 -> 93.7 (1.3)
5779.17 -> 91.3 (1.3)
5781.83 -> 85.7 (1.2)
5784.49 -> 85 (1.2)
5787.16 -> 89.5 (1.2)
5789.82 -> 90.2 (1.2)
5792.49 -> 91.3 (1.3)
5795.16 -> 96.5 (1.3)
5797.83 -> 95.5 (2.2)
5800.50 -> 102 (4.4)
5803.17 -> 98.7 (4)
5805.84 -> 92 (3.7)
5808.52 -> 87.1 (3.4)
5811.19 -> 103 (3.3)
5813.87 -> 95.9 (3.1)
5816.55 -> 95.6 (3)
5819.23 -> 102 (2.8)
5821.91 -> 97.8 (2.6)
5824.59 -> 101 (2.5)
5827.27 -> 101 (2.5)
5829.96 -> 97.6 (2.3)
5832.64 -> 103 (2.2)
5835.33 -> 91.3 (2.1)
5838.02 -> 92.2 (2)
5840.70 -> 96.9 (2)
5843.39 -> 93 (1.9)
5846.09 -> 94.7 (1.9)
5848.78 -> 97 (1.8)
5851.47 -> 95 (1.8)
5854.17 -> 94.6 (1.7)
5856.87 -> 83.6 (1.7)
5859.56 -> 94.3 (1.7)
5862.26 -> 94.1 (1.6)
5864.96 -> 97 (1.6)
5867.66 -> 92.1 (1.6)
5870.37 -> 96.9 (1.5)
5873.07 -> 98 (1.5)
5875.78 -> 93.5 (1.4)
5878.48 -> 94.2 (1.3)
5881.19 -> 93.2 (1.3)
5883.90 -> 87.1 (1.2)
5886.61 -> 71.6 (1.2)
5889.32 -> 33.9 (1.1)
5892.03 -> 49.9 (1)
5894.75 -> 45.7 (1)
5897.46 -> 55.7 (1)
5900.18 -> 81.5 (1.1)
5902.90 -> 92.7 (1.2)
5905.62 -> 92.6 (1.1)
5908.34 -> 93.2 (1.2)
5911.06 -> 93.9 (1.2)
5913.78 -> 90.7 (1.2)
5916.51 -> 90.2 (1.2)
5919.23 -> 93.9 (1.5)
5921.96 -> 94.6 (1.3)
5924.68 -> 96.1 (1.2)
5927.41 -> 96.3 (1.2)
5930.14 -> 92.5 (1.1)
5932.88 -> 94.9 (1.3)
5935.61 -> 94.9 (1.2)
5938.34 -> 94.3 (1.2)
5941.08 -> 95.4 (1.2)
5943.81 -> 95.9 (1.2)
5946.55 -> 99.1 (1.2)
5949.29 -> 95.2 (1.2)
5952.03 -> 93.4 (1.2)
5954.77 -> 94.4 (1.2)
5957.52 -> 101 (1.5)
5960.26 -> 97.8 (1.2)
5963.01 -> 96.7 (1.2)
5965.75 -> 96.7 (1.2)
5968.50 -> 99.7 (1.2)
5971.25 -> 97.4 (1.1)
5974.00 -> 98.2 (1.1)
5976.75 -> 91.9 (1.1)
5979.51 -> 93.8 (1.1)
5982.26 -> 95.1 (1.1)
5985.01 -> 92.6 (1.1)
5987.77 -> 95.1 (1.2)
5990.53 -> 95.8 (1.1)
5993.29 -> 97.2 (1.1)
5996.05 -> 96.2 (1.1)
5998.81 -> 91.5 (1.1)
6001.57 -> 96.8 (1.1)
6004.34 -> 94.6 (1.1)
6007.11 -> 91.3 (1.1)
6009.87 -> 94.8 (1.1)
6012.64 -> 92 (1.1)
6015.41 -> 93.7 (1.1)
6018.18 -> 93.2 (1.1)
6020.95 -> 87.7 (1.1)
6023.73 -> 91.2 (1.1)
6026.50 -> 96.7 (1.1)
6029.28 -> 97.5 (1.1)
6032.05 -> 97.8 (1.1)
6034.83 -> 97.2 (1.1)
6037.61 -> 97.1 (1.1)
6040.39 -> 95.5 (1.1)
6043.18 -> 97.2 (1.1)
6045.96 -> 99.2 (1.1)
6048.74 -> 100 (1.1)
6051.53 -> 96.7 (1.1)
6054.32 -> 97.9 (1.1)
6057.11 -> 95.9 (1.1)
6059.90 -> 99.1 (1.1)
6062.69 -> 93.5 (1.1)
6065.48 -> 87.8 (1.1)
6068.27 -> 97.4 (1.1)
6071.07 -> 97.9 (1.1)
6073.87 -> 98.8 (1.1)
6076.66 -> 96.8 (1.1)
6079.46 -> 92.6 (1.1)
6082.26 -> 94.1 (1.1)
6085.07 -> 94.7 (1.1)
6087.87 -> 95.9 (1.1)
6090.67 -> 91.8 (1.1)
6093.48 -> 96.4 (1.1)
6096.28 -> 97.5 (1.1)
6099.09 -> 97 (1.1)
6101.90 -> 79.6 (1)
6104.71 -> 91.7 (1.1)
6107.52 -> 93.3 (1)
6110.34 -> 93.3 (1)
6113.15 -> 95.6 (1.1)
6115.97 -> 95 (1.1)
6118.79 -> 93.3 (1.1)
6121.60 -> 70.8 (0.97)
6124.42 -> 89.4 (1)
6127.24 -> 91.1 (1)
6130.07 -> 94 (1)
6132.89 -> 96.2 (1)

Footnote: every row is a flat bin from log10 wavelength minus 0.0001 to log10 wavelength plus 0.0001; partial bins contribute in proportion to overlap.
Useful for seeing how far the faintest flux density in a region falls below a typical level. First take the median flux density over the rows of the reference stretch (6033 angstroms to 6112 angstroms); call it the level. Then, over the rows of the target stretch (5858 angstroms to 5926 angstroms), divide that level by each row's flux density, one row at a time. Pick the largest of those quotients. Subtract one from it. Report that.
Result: 1.85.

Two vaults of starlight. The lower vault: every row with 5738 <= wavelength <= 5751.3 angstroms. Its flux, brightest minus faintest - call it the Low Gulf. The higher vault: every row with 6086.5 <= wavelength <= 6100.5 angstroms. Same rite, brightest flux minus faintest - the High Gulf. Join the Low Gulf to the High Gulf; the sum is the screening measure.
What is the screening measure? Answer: 12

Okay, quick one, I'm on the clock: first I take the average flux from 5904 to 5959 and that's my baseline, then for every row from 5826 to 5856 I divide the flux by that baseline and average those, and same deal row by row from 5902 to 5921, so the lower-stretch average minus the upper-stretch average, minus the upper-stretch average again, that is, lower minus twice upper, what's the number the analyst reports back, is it -0.94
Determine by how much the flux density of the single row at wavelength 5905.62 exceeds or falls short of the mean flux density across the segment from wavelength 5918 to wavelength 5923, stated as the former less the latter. -2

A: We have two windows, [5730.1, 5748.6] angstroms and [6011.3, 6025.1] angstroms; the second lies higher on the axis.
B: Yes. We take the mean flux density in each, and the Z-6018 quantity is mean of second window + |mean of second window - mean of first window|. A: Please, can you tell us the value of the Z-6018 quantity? 93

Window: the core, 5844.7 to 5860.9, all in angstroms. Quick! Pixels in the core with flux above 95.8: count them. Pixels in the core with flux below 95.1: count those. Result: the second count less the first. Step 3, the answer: 4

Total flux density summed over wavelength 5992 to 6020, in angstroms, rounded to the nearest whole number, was 941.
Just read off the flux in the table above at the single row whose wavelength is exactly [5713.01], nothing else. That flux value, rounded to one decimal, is 84.9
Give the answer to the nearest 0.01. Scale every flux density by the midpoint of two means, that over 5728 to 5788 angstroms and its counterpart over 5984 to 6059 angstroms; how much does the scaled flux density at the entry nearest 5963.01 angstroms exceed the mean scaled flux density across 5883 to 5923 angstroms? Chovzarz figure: 0.20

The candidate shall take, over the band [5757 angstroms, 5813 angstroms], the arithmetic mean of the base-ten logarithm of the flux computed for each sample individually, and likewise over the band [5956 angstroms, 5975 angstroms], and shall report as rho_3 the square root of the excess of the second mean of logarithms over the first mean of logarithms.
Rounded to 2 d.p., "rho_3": 0.15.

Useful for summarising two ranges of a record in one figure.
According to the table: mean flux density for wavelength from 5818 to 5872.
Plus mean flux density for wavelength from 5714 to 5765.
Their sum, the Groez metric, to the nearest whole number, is 188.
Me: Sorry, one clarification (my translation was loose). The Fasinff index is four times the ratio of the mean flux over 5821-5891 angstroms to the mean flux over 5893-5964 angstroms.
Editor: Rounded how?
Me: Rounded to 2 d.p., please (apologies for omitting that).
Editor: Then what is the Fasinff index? 4.04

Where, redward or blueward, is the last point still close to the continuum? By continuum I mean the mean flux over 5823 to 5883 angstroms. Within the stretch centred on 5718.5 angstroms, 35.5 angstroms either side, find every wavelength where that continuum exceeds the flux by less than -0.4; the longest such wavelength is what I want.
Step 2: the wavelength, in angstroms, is 5749.97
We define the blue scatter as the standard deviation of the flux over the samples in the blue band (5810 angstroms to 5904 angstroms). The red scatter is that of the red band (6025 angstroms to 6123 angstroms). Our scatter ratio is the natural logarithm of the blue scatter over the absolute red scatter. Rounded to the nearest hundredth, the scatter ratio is 1.11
